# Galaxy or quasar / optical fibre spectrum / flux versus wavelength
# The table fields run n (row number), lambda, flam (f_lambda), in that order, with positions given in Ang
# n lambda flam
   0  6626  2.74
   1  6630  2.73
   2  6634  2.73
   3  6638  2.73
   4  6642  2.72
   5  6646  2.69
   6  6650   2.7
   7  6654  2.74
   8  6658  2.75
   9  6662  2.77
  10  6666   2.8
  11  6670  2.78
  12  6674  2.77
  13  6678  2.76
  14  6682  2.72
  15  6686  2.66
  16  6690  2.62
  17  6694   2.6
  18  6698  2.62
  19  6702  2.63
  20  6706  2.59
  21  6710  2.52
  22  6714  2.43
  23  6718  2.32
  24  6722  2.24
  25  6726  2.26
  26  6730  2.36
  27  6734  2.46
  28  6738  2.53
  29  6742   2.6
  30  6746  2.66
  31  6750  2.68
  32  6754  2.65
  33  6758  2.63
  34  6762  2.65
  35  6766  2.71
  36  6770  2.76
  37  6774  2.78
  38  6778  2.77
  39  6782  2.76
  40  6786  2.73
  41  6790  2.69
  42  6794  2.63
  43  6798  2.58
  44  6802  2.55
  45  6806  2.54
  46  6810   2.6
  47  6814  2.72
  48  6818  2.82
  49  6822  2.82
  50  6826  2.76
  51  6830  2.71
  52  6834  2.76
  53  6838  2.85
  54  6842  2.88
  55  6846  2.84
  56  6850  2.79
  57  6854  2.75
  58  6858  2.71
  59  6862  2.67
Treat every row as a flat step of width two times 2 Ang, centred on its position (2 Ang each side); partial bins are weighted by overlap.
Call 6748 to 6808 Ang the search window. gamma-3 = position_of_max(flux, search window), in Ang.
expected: 6774 Ang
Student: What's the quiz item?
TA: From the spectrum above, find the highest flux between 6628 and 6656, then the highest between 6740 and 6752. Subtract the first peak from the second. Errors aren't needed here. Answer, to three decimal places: -0.060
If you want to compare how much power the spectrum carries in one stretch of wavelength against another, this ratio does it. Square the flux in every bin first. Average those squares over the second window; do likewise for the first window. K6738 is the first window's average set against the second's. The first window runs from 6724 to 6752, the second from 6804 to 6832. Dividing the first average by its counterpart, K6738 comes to 0.86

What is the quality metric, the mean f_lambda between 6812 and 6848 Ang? 2.80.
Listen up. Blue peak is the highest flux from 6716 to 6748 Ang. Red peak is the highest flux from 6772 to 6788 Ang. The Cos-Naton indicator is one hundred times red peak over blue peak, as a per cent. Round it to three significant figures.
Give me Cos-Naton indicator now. 105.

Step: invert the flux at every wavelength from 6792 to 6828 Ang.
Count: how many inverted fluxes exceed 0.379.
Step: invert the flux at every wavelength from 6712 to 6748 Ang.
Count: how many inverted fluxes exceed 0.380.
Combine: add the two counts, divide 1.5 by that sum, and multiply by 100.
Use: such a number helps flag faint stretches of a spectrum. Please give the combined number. 12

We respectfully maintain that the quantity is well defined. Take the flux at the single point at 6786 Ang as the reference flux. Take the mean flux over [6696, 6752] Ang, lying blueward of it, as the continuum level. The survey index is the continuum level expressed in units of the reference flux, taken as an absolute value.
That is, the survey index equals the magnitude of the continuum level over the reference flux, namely 0.91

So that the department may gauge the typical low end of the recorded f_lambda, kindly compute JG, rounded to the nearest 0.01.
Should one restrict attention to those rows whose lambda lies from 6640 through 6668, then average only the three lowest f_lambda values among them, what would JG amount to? 2.70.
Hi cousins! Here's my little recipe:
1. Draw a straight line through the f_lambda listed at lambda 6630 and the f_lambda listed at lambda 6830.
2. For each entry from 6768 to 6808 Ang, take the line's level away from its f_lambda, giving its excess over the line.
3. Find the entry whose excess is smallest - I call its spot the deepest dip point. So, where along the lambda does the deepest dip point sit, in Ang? 6806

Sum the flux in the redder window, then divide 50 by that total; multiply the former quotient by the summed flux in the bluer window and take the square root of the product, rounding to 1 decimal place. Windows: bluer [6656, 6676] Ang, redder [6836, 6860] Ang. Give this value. 6.4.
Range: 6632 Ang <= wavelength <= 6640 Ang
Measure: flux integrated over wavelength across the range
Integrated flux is 21.8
